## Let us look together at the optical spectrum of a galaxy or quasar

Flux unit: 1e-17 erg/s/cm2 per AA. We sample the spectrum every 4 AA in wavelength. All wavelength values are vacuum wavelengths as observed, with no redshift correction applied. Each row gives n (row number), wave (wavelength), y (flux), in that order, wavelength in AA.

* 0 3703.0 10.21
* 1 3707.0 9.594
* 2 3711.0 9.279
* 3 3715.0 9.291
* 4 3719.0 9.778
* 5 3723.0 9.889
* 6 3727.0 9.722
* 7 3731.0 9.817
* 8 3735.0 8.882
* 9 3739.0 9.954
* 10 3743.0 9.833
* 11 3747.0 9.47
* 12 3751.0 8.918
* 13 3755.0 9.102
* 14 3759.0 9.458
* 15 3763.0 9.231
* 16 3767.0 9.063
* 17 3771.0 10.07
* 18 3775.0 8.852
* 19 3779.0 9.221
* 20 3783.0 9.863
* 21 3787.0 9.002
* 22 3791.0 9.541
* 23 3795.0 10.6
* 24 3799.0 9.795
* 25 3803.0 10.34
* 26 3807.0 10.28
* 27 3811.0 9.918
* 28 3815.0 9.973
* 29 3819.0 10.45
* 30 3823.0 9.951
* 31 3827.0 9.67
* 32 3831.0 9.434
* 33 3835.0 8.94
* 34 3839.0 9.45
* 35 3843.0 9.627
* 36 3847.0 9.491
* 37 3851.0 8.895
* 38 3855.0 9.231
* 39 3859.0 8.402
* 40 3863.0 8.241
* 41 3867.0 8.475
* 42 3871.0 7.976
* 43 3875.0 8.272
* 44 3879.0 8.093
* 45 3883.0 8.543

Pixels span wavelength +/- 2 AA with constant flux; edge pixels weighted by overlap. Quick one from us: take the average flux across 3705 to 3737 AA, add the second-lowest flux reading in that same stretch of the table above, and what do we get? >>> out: 18.8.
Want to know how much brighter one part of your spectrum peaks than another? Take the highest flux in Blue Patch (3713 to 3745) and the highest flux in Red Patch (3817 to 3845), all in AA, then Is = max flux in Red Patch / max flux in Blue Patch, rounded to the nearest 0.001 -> 1.050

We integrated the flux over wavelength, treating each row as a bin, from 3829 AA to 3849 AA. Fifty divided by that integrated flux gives 0.27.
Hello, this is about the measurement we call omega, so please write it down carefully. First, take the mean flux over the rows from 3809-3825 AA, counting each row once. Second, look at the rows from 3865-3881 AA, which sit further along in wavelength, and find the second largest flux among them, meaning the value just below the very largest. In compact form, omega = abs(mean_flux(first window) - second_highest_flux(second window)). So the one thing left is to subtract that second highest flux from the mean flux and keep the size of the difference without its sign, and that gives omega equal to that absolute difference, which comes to 1.8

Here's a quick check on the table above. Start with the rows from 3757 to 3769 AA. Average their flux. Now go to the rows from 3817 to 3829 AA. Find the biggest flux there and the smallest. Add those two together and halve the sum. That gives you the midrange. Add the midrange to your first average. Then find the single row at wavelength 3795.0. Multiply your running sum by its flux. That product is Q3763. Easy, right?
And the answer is 205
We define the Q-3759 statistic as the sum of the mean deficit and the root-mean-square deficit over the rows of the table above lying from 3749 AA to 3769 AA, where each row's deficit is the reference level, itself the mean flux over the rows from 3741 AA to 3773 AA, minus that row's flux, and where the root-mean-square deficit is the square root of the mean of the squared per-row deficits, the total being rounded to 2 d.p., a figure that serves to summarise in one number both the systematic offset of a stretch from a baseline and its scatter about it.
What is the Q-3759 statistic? 0.54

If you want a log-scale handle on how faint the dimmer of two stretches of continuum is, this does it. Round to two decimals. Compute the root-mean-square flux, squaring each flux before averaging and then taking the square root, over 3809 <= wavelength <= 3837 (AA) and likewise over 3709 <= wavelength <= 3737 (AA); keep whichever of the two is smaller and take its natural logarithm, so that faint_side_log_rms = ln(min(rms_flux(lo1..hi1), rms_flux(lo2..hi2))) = 2.25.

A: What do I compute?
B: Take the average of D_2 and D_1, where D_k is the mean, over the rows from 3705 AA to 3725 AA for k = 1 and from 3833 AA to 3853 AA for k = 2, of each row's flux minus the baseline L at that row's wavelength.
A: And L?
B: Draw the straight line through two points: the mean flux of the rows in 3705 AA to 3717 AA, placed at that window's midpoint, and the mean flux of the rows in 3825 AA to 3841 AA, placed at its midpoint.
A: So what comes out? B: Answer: 0.0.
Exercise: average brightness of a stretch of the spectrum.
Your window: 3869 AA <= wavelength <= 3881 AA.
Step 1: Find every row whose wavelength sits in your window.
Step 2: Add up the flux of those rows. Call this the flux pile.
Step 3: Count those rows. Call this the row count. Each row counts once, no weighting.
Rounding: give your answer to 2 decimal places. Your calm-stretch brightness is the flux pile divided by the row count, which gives 8.11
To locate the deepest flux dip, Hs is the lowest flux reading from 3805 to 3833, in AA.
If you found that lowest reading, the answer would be 9.434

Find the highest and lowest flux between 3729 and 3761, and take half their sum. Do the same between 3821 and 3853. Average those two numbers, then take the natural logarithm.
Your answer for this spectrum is 2.24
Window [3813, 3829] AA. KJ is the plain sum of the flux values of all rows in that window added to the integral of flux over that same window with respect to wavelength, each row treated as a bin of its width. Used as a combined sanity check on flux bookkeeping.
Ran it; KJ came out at 200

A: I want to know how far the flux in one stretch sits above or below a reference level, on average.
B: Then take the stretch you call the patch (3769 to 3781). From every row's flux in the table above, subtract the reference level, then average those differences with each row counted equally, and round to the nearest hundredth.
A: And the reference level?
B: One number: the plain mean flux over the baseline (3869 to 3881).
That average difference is 1.27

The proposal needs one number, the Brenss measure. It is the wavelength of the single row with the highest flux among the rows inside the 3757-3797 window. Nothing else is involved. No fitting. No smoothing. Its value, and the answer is 3795.0 AA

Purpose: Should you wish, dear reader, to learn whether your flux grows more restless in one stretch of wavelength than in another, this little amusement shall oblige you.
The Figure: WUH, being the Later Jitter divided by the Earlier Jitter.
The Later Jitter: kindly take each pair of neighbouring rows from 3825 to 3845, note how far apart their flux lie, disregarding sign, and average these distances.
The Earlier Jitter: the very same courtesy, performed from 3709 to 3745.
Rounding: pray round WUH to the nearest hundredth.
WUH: 0.94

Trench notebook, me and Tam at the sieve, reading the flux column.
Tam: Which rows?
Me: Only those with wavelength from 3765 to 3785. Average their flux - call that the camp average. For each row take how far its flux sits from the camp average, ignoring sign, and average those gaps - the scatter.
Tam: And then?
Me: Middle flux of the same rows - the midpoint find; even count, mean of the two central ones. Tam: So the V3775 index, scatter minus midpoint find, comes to -8.78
